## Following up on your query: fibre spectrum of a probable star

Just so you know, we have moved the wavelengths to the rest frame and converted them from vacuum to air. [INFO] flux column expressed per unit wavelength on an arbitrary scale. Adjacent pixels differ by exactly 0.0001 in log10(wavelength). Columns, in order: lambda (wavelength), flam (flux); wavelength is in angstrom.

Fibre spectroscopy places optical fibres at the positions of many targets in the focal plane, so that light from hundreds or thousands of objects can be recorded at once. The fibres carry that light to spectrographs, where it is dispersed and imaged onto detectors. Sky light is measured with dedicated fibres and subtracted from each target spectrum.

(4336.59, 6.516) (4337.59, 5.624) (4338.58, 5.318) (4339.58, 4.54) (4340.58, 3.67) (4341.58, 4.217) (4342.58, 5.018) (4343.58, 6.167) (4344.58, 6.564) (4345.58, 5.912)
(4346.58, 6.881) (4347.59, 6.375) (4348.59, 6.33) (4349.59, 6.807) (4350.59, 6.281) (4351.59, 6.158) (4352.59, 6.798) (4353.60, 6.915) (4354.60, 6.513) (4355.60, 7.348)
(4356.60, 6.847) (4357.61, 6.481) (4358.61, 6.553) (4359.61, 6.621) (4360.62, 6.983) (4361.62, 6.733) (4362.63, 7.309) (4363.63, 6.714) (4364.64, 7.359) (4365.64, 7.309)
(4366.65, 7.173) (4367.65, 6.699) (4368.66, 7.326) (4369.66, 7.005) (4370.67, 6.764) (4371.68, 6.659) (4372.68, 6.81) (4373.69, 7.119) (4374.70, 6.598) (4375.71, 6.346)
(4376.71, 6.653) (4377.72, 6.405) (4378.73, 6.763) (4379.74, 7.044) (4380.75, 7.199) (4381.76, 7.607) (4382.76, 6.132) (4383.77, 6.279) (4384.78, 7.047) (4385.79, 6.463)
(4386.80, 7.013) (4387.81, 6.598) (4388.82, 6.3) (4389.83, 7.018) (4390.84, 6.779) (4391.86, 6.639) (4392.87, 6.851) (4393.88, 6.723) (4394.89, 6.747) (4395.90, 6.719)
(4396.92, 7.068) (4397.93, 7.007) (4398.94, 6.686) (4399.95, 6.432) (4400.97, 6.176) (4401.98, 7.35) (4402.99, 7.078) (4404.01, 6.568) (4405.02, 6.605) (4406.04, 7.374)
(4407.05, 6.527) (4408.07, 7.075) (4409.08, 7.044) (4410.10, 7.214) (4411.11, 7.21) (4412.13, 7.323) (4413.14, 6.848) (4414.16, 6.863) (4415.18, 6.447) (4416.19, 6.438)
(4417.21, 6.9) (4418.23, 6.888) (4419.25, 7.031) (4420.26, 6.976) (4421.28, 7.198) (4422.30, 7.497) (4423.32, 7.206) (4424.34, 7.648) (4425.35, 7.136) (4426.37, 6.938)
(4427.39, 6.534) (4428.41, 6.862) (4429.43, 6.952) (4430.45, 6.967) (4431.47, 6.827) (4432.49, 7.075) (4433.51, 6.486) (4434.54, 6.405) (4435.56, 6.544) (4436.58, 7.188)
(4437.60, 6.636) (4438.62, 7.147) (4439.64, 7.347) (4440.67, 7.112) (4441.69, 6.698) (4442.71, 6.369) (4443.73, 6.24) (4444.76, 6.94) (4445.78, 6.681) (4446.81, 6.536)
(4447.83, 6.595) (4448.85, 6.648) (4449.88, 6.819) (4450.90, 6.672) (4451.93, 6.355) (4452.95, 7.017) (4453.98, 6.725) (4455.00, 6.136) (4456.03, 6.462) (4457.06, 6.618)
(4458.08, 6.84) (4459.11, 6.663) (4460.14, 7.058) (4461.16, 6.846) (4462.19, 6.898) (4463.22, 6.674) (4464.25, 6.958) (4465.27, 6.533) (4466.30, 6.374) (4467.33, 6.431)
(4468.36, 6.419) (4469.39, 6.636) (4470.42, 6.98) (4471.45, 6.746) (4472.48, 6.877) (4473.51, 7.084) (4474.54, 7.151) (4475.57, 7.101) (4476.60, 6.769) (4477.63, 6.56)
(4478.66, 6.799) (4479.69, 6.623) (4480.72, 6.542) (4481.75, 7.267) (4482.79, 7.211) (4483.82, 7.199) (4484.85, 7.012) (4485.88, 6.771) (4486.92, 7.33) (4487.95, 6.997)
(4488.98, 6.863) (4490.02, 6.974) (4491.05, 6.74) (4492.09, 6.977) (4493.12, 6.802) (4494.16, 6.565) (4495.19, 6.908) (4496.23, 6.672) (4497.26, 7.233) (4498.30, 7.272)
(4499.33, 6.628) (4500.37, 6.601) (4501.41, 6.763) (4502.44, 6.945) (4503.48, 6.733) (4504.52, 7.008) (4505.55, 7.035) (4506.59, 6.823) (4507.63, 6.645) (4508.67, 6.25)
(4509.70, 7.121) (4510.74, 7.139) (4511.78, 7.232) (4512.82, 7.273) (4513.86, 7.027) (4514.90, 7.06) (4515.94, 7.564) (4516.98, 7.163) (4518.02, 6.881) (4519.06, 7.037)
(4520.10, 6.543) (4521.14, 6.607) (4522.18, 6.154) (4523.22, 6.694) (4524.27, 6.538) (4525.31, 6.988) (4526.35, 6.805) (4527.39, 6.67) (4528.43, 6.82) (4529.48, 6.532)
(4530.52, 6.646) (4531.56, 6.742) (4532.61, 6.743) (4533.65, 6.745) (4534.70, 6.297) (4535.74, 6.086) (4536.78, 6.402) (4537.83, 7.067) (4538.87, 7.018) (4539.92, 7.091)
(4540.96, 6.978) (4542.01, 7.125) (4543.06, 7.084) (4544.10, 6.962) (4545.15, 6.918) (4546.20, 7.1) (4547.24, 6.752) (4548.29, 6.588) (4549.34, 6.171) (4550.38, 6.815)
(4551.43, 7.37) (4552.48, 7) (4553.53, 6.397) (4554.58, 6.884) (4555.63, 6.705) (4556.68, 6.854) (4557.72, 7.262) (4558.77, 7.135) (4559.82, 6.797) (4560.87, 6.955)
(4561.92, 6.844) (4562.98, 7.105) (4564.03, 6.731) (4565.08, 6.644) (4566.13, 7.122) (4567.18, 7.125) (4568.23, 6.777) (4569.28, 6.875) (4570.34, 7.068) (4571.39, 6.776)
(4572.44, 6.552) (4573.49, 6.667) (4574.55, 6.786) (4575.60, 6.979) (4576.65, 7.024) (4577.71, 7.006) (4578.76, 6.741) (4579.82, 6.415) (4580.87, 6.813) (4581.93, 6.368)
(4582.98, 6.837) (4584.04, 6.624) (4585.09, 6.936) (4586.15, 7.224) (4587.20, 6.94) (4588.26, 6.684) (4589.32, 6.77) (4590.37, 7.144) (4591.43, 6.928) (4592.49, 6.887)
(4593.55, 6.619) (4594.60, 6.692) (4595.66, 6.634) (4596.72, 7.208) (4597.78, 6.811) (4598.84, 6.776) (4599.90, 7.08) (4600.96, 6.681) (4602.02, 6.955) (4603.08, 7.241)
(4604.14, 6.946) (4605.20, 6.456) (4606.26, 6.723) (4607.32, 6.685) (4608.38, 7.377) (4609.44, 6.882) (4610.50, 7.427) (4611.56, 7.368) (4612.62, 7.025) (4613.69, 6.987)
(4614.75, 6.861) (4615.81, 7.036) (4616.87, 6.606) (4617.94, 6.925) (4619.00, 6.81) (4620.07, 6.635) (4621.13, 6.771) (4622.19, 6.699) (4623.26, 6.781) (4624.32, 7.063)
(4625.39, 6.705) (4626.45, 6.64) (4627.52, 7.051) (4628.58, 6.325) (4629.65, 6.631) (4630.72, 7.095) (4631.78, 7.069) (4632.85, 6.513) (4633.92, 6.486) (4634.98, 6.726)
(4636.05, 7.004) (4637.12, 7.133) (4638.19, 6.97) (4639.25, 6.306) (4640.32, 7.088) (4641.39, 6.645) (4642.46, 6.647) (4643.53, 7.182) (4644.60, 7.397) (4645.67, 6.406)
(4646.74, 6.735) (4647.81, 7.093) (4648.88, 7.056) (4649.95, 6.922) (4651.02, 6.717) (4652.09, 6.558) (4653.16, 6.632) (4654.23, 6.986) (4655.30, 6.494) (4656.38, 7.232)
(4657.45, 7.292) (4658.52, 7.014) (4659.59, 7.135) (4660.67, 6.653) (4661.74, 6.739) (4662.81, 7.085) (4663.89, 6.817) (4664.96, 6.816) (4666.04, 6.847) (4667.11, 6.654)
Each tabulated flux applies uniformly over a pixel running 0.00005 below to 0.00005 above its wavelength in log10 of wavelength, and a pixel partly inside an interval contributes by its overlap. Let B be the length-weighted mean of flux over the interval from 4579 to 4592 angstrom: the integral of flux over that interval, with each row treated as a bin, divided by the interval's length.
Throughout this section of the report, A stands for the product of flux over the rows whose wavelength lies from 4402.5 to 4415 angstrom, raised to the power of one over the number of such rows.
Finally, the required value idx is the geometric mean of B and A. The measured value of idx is 6.89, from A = 6.97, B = 6.80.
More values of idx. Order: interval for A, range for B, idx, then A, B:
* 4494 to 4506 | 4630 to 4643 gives 6.83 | 6.86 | 6.80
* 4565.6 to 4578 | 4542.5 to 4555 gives 6.86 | 6.89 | 6.84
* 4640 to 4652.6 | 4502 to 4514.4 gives 6.90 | 6.86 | 6.93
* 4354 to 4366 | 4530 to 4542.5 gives 6.82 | 6.89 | 6.74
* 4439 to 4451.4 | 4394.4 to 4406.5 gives 6.76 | 6.72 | 6.81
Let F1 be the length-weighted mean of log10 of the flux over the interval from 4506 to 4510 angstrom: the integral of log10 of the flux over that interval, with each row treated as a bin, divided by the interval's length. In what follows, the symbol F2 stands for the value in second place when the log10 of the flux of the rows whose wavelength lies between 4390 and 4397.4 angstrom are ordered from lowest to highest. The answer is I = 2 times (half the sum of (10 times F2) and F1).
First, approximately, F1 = 0.825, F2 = 0.827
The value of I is 9.10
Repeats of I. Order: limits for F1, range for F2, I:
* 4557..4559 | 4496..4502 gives 9.07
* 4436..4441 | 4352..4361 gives 8.99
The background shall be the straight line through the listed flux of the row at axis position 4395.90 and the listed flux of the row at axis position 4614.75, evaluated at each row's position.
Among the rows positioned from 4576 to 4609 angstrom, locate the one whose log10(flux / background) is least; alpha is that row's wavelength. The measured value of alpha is 4581.93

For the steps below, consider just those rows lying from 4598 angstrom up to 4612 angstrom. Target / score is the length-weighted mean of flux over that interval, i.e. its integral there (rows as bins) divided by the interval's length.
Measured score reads 6.96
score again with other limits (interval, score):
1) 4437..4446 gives 6.81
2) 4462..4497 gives 6.84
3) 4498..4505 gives 6.83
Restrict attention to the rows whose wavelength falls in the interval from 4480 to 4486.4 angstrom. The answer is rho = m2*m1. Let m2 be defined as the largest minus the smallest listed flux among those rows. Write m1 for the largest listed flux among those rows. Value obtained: 5.3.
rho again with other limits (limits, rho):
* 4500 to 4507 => 3.1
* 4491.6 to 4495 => 2.9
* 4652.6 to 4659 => 5.8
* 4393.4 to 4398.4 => 2.5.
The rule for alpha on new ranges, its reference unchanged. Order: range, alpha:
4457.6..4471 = 4466.30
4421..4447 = 4443.73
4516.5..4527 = 4522.18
